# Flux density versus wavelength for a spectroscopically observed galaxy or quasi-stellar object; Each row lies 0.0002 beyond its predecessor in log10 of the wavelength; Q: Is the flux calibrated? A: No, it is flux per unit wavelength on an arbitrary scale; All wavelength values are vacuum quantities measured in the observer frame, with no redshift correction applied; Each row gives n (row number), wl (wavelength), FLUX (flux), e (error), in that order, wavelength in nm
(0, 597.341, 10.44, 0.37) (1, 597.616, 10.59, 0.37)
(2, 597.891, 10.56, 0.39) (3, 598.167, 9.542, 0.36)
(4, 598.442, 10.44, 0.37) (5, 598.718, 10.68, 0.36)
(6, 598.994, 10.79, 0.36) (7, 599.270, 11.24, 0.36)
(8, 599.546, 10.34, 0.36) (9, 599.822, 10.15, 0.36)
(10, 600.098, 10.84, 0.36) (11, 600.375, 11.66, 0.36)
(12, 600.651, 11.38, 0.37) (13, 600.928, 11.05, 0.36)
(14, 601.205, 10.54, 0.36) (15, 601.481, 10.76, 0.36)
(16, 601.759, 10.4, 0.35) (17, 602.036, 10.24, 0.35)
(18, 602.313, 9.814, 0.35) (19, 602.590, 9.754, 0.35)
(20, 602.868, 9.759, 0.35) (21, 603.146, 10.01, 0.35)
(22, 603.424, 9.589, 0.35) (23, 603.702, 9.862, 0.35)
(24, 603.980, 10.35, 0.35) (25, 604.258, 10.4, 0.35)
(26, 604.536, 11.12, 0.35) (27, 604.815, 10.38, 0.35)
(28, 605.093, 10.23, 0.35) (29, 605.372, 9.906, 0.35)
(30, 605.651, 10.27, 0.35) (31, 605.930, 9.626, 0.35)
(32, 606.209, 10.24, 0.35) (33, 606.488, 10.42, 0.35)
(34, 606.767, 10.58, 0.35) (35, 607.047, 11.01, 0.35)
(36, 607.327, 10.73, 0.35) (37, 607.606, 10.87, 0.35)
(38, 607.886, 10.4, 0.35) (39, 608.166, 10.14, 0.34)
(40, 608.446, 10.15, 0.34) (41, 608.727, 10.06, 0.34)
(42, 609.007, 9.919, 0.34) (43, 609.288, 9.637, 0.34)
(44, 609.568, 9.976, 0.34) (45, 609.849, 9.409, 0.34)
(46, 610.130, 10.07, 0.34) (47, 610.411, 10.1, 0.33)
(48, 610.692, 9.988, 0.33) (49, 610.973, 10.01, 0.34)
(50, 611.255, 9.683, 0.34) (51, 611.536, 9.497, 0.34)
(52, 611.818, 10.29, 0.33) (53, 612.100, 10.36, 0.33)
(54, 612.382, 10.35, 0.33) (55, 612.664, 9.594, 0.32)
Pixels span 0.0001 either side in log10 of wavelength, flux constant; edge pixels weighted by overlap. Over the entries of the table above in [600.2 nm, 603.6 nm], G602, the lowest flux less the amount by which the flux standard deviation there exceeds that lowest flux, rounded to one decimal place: 18.5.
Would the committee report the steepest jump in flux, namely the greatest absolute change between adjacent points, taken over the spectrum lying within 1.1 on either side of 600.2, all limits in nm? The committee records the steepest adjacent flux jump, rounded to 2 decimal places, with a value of 0.90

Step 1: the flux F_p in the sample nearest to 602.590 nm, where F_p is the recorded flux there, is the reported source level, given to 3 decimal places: 9.754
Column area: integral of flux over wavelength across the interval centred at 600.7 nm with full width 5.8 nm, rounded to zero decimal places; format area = 61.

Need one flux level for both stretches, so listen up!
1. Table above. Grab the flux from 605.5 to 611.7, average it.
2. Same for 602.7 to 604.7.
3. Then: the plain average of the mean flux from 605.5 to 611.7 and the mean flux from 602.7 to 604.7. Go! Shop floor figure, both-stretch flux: 10.1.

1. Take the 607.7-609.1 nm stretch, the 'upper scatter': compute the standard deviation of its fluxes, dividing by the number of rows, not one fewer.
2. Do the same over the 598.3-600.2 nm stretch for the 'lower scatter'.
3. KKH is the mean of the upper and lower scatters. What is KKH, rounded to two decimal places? 0.25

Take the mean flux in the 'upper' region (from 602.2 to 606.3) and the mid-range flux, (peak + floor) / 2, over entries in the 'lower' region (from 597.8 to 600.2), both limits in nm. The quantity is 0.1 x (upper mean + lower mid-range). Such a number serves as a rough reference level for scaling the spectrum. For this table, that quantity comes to 2.05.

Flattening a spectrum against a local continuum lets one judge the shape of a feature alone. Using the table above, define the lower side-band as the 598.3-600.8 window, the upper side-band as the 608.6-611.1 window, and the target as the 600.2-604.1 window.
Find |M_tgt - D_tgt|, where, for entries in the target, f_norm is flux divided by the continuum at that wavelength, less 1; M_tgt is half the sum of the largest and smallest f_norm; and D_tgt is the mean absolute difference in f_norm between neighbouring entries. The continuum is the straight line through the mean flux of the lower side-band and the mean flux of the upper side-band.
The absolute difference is 0.0279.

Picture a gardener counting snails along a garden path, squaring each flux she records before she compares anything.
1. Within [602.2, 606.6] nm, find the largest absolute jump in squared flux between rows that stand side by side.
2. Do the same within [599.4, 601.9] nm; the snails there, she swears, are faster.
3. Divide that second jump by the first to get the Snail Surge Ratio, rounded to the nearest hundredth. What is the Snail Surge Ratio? 1.16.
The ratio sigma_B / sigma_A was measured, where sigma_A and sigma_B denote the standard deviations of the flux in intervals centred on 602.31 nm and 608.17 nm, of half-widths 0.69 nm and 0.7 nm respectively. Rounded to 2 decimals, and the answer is 1.09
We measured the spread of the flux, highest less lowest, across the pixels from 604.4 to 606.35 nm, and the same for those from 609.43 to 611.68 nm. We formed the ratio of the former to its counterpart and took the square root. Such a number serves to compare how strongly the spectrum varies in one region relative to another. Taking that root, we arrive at 1.47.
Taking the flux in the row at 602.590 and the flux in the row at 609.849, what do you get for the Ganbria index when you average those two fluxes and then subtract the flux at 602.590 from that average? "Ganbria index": -0.2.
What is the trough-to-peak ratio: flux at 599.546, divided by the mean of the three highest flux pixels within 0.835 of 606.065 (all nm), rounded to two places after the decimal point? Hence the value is 0.99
